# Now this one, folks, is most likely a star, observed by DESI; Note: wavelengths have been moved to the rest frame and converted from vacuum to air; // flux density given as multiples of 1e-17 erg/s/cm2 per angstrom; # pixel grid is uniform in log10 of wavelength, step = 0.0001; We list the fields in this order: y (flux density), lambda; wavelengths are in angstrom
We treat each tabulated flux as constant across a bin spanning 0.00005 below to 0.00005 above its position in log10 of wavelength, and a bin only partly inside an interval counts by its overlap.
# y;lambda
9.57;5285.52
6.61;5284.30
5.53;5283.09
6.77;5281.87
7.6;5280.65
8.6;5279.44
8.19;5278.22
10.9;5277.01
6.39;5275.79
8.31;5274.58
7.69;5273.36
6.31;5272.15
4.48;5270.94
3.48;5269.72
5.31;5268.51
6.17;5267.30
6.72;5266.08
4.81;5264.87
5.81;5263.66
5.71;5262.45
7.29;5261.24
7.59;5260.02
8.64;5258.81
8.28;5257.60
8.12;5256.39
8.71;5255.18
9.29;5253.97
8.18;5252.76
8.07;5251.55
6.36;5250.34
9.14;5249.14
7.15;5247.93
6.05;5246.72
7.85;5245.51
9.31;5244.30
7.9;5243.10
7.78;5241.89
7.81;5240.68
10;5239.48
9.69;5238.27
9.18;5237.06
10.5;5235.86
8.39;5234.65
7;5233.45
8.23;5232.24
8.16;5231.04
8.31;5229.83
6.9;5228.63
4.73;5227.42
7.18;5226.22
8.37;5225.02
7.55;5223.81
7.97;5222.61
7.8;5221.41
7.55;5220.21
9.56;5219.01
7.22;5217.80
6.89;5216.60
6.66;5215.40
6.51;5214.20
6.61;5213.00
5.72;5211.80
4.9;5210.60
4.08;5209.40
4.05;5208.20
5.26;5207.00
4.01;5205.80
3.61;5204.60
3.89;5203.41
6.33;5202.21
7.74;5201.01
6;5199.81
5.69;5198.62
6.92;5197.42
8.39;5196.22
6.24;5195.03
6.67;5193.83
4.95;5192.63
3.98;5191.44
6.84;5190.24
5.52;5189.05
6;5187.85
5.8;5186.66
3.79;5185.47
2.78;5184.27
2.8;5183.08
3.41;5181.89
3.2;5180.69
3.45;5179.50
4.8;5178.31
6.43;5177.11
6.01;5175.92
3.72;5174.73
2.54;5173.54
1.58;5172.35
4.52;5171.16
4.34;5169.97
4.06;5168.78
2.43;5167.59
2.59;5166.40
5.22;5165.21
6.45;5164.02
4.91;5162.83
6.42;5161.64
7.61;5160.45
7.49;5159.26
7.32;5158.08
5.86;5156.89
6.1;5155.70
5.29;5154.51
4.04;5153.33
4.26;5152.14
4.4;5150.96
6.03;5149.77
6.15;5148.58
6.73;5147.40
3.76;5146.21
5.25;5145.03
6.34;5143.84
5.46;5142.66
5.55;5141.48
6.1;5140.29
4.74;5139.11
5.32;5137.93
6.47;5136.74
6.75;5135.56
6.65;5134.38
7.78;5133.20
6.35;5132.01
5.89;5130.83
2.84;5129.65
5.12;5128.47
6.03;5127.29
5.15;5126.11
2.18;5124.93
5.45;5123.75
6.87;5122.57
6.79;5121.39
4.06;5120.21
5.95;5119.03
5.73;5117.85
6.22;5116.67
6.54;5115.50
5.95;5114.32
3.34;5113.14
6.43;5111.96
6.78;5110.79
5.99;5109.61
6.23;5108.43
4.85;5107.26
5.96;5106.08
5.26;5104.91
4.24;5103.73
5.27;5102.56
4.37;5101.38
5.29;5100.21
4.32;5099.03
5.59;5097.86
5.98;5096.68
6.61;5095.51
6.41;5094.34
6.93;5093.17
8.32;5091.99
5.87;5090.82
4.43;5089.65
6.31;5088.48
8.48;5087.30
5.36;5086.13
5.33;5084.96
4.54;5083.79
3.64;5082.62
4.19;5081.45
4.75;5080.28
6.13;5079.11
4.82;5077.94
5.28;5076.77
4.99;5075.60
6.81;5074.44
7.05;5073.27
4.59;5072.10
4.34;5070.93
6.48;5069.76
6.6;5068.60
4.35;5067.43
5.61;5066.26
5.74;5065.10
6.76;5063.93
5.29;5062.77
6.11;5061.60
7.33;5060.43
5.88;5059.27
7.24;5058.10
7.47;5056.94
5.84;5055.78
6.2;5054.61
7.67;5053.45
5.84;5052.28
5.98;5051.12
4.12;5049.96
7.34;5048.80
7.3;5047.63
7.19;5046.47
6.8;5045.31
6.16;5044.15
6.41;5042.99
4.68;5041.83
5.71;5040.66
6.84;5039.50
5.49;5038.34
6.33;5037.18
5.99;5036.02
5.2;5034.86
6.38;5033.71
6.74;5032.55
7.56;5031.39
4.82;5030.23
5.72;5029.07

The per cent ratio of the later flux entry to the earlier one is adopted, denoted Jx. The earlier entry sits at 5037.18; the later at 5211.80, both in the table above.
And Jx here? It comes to 90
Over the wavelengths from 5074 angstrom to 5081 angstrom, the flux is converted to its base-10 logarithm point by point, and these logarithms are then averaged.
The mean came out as 0.73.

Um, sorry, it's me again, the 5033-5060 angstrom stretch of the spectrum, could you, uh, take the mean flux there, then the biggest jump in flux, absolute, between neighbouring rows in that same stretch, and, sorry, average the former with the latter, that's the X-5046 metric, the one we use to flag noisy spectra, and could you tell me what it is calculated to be 4.7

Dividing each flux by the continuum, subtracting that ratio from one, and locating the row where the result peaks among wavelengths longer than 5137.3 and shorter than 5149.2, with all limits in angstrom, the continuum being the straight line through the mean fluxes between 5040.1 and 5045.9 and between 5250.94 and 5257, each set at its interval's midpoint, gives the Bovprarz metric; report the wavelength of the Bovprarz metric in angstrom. 5146.21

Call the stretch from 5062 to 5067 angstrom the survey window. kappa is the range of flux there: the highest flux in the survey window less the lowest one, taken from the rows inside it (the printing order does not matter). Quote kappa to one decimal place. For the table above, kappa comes 1.5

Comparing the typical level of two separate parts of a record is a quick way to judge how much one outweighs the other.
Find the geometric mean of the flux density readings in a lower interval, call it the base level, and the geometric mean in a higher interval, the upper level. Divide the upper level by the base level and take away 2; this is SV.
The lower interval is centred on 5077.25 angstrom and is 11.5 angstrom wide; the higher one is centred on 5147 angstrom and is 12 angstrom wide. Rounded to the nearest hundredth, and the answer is -0.96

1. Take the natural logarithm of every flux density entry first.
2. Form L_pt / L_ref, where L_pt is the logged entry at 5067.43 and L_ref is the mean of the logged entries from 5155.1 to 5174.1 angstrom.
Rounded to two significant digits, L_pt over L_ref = 0.97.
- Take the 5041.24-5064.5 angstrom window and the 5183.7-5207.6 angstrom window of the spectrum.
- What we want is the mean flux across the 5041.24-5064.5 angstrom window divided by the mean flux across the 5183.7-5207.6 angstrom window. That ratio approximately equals 1.2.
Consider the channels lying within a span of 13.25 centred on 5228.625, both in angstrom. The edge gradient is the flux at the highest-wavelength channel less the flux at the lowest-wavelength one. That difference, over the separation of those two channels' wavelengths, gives 0.03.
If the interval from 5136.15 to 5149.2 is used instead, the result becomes -0.03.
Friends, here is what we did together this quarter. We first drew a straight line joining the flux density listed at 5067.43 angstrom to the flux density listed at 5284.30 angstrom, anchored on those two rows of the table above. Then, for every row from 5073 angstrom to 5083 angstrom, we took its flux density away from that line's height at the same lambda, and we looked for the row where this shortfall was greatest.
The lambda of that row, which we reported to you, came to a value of 5082.62 angstrom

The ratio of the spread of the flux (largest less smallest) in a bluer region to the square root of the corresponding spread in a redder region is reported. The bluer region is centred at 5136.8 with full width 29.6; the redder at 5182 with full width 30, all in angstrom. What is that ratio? 2.15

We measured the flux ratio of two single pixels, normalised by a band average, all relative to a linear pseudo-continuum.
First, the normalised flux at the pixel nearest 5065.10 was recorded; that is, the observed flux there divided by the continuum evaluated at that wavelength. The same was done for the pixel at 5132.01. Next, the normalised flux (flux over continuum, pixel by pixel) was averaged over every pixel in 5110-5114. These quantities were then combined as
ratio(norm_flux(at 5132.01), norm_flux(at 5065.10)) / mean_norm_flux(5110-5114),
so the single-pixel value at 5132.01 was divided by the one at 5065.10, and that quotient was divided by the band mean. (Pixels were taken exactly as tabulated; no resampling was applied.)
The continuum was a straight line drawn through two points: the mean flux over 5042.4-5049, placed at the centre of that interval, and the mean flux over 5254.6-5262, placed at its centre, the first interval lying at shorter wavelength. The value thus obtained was 1.4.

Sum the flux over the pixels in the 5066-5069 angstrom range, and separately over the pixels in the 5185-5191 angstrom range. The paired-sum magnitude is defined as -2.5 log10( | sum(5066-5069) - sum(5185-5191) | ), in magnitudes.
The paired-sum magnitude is -2.64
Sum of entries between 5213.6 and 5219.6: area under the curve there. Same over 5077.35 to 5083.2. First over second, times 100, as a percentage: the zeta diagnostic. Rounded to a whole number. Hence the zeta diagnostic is 157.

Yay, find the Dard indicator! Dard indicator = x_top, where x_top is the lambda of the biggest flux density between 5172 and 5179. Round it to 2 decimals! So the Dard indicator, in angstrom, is 5177.11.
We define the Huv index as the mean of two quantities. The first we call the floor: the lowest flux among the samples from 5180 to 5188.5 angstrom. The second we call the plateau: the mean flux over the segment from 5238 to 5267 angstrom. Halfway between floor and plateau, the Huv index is 5.3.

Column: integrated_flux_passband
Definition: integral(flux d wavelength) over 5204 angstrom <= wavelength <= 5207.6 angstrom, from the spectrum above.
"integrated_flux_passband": 15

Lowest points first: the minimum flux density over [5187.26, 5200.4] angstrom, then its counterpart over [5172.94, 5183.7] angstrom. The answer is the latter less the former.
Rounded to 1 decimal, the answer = -1.4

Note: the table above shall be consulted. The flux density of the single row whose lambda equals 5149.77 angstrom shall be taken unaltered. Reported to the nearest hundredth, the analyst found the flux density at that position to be 6.03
